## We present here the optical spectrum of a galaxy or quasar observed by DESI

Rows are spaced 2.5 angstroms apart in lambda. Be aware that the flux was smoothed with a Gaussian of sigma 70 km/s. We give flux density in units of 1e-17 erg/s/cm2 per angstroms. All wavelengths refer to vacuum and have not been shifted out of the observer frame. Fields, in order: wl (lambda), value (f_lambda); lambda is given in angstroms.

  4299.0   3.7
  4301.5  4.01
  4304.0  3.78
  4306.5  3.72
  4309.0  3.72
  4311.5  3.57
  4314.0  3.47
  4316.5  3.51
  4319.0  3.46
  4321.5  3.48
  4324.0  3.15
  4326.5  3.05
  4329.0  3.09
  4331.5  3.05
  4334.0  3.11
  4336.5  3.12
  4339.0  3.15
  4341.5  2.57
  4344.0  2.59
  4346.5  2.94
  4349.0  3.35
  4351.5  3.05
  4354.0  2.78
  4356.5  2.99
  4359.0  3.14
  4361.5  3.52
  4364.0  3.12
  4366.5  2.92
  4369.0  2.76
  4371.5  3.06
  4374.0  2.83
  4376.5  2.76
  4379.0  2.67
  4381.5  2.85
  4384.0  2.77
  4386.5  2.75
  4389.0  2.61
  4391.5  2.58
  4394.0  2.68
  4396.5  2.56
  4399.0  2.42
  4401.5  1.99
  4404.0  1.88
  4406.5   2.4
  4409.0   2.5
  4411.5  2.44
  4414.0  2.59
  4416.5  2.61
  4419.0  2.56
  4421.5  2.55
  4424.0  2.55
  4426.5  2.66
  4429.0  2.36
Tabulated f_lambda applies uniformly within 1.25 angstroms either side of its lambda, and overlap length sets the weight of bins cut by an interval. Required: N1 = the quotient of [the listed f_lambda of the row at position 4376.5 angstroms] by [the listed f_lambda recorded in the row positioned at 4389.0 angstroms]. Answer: 1.1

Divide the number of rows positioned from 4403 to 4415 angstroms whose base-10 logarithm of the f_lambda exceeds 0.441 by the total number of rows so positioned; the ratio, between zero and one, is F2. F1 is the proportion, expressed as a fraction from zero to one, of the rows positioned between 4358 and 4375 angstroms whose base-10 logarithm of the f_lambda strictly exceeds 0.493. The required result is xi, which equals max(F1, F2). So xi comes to 0.4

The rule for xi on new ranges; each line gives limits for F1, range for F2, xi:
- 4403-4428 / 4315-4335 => 1.0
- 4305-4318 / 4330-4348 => 1.0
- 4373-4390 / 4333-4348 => 0.7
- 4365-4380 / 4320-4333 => 1.0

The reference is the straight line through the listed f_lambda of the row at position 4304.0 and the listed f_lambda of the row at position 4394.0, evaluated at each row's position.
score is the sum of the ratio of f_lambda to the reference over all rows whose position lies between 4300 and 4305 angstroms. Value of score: 2.05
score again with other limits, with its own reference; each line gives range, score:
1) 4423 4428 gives 2.27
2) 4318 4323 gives 1.94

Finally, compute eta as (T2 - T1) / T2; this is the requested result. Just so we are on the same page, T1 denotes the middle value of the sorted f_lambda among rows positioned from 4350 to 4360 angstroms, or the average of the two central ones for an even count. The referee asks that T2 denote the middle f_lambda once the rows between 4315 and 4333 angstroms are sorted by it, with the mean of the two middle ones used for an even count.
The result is 0.04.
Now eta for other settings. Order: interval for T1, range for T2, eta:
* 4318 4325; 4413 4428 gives -0.34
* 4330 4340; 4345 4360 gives -0.03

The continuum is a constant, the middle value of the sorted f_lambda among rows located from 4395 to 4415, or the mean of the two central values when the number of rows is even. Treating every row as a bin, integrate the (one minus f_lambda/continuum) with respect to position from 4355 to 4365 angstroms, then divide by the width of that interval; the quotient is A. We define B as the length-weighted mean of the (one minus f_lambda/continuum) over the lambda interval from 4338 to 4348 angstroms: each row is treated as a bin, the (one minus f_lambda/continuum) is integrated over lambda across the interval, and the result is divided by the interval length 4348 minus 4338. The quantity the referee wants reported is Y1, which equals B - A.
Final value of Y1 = 0.15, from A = -0.31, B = -0.16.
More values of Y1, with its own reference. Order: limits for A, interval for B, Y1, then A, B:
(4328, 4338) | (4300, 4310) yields -0.29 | -0.27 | -0.57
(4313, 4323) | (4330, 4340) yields 0.15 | -0.43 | -0.28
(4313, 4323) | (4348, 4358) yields 0.18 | -0.43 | -0.25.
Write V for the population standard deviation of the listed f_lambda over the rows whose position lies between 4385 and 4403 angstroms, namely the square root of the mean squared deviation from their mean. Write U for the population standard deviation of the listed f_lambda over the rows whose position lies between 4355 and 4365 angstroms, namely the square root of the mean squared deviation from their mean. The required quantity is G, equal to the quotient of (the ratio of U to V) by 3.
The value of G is 0.3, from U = 0.20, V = 0.234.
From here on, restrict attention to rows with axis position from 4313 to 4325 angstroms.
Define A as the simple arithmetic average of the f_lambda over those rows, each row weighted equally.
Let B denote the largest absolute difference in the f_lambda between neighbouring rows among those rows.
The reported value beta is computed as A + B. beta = 3.7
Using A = 3.4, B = 0.33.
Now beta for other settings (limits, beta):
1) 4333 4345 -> 3.5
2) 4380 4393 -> 2.9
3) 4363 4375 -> 3.2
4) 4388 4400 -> 2.7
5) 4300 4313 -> 4.0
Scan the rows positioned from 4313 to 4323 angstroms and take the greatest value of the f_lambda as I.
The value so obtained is 3.51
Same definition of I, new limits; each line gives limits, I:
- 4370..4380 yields 3.06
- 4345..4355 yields 3.35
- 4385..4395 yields 2.75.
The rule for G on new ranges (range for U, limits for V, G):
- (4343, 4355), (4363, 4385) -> 0.6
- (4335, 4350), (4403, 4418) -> 0.4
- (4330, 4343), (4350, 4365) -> 0.3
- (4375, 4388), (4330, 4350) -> 0.1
